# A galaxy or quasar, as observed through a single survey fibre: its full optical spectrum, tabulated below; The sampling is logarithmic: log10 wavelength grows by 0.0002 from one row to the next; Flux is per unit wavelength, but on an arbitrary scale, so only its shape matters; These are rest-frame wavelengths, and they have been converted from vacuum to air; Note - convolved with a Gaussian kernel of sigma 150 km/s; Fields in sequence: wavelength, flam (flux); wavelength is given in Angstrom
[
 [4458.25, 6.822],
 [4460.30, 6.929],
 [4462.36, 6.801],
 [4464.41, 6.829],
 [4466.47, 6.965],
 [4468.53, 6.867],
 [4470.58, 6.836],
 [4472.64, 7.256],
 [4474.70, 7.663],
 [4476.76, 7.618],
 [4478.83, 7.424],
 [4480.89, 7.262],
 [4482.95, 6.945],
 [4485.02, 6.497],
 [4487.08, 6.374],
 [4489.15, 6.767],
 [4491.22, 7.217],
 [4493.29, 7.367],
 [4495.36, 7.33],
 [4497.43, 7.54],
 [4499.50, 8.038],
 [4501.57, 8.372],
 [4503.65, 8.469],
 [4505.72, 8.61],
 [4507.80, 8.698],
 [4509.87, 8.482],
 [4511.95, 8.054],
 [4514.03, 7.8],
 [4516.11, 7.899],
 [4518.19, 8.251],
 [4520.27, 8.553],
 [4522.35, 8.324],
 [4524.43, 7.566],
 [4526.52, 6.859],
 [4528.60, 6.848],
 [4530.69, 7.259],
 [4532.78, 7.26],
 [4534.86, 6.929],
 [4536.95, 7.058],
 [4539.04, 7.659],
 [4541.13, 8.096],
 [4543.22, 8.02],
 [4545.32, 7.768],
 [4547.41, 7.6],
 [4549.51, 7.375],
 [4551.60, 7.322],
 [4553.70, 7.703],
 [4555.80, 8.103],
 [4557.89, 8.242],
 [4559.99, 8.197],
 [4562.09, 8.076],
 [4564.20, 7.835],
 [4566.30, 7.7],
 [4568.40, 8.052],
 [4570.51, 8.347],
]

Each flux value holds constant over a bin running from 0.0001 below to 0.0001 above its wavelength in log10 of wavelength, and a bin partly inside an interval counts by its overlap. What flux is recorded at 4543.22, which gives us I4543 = 8.02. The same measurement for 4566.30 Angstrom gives 7.7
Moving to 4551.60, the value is 7.322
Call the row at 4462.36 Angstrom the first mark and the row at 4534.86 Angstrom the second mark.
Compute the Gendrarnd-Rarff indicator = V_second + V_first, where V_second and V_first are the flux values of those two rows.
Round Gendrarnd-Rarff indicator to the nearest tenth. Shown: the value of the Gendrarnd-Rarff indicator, 13.7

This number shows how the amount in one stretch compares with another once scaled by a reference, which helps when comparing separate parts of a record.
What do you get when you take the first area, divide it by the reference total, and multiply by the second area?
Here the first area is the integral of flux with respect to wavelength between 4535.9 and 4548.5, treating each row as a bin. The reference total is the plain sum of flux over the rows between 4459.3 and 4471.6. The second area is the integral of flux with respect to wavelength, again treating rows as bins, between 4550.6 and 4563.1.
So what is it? 234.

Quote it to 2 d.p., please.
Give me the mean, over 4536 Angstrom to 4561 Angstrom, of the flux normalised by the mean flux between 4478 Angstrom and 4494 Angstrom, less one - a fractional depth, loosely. 0.11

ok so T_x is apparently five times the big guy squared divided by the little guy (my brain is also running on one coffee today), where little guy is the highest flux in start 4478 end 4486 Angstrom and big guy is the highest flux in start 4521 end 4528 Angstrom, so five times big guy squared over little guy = 46.7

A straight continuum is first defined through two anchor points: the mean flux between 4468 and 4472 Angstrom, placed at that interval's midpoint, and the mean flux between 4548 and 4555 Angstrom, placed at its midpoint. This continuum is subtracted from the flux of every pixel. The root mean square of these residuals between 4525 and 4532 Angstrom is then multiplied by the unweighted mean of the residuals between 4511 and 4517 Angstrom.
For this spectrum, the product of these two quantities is 0.3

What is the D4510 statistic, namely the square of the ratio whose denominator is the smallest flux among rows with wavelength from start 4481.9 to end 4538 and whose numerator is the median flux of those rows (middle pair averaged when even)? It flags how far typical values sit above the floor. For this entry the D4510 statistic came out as 1.399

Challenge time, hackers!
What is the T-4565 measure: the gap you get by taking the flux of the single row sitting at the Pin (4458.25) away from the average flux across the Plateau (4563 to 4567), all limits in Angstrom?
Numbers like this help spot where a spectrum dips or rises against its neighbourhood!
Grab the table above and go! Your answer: 0.95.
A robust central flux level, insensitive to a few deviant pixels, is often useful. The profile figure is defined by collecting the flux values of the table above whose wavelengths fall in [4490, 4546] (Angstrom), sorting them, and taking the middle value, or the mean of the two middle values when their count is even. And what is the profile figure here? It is 7.8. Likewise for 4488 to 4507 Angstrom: 7.5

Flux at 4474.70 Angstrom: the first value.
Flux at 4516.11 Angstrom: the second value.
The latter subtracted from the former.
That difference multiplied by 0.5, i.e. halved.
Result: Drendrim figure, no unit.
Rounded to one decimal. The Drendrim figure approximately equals -0.1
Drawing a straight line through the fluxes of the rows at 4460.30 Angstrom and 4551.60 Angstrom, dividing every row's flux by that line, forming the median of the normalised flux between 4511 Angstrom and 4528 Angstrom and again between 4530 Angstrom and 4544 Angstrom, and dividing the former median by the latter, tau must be 1.11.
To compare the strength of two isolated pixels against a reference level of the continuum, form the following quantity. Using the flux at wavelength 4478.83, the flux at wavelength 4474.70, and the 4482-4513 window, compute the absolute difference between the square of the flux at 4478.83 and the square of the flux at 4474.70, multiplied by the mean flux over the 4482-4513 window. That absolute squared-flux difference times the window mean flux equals 28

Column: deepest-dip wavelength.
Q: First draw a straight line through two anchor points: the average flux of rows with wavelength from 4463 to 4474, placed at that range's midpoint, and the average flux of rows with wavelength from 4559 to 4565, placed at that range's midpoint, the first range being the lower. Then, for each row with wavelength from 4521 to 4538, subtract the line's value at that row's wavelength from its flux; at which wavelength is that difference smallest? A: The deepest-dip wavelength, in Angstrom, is 4528.60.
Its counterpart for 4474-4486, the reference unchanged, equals 4485.02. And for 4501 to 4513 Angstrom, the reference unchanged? 4511.95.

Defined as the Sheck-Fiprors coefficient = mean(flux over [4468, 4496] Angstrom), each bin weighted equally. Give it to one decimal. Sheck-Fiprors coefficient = 7.1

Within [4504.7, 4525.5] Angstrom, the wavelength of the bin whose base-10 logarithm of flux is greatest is 4507.80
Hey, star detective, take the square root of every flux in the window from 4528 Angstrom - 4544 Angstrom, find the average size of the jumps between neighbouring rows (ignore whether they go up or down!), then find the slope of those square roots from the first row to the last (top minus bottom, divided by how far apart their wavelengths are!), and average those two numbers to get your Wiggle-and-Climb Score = 0.034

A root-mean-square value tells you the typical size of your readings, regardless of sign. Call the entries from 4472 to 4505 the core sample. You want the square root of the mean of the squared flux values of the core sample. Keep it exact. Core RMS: 7.41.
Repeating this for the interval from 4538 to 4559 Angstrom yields 7.79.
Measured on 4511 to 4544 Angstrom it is 7.67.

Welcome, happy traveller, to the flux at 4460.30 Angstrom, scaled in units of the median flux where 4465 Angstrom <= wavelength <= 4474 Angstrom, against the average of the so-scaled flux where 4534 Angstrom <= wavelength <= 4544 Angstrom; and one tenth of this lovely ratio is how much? 0.092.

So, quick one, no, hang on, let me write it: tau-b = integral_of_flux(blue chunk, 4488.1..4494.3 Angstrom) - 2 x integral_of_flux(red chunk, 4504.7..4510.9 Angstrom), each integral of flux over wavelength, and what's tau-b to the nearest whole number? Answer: -63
